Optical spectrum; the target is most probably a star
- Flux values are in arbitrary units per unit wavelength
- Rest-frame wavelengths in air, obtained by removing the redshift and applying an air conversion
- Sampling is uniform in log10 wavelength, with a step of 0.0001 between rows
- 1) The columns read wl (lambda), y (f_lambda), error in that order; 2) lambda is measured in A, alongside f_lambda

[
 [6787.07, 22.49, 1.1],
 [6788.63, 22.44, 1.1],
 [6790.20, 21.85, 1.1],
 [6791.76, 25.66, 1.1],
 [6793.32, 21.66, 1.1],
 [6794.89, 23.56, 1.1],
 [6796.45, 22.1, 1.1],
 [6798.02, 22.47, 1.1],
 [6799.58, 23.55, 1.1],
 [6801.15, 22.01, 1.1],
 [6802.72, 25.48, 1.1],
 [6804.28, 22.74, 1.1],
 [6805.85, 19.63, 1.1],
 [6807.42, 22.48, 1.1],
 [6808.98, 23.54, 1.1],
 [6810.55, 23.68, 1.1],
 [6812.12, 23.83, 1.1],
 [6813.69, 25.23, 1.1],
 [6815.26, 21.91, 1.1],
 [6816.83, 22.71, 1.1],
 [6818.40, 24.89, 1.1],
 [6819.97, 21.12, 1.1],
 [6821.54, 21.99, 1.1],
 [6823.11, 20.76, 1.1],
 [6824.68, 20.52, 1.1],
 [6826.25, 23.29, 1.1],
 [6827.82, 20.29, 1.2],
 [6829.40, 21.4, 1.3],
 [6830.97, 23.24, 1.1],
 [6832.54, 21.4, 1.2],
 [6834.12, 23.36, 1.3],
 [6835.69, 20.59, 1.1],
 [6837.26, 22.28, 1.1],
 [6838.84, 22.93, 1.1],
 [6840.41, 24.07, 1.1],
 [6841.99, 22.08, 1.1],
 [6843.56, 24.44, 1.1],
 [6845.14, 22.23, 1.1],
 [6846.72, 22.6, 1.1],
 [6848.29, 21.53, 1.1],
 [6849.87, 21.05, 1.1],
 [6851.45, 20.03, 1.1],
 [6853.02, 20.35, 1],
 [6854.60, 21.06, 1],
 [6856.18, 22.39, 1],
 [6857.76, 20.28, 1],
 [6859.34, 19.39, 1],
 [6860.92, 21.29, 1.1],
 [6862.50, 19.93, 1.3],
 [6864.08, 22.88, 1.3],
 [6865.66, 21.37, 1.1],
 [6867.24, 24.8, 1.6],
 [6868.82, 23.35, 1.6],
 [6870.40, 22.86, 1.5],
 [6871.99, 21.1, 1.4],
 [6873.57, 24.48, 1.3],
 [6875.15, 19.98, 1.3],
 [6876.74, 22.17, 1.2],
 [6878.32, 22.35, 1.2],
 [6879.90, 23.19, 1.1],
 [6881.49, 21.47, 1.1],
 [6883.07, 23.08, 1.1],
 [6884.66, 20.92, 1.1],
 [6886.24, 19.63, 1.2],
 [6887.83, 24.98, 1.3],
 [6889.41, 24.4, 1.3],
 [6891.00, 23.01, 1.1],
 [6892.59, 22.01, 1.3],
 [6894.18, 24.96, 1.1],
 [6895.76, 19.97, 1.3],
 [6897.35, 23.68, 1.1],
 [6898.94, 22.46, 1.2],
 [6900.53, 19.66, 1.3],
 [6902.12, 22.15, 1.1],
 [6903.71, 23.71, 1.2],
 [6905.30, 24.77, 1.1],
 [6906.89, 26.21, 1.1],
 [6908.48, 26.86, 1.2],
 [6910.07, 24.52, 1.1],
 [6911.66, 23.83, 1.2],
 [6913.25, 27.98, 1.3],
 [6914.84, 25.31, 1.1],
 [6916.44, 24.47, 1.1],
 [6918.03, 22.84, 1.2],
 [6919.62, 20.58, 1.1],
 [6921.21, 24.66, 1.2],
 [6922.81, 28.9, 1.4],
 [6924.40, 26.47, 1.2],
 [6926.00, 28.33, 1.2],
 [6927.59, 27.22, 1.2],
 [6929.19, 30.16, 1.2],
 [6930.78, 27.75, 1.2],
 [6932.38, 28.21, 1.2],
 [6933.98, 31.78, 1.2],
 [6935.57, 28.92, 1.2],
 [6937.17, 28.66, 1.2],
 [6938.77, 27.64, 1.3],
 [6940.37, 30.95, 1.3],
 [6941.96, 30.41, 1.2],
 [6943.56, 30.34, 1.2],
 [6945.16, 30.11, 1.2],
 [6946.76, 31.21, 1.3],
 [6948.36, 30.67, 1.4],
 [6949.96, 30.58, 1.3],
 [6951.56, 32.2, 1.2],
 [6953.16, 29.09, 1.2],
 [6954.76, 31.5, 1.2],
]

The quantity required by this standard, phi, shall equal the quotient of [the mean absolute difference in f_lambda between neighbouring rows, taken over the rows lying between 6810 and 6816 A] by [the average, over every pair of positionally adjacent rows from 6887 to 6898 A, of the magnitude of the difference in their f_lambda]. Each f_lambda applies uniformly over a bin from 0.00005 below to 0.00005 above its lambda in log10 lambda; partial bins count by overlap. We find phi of 0.7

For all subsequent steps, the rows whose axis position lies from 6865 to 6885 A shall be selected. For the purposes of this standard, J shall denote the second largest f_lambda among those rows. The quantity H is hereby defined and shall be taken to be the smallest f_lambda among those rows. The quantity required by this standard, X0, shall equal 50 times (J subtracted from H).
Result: -225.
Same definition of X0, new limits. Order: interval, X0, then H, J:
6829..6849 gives -174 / 20.59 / 24.07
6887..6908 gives -266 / 19.66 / 24.98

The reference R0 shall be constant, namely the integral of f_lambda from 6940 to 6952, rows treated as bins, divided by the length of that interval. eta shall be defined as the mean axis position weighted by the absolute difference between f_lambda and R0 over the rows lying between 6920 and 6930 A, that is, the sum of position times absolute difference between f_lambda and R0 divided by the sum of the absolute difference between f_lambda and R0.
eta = 6924.2 A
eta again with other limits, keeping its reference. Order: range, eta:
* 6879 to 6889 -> 6883.8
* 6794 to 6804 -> 6798.6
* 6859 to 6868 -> 6862.9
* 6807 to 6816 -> 6811.3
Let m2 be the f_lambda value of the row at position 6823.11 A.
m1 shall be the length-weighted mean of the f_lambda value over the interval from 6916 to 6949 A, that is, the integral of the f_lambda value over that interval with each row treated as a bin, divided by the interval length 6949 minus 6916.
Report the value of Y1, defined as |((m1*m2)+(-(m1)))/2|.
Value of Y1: 278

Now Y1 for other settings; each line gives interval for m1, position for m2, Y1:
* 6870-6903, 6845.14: 237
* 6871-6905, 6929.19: 326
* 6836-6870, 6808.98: 247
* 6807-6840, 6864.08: 246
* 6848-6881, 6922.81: 303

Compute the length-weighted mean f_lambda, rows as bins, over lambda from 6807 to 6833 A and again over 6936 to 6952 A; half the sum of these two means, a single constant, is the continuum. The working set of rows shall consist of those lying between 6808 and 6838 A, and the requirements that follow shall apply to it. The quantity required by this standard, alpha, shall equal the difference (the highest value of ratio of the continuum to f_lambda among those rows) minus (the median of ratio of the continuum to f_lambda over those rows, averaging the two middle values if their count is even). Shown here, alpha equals 0.116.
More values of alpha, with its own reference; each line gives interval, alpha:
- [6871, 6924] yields 0.206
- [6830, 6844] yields 0.131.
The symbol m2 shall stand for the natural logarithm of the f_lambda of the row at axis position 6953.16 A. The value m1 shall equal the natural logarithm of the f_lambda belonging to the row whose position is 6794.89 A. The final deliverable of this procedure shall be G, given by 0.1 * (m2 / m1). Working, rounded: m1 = 3.16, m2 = 3.37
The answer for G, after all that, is 0.1067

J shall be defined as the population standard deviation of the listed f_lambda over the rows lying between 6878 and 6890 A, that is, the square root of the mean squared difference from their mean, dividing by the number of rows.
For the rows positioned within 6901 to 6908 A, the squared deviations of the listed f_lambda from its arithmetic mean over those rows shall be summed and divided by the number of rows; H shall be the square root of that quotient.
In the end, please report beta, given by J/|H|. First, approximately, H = 1.5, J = 1.7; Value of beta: 1.13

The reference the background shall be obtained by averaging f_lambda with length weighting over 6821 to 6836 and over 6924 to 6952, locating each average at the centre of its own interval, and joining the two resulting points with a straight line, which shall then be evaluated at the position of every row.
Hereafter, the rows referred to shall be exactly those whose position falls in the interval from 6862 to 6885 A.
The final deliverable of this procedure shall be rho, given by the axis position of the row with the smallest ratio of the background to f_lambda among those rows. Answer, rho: 6867.24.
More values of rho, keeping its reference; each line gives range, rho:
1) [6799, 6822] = 6802.72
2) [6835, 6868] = 6843.56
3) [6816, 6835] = 6818.40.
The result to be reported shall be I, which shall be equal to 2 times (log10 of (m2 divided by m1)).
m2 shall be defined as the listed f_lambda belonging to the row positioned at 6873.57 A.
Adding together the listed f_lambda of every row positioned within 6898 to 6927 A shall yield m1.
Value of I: -2.52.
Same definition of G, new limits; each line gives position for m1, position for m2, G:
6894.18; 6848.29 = 0.0954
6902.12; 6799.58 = 0.1020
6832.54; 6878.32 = 0.1014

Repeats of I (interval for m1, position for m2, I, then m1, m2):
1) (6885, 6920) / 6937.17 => -2.51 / 518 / 28.66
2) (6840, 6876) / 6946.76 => -2.42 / 504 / 31.21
